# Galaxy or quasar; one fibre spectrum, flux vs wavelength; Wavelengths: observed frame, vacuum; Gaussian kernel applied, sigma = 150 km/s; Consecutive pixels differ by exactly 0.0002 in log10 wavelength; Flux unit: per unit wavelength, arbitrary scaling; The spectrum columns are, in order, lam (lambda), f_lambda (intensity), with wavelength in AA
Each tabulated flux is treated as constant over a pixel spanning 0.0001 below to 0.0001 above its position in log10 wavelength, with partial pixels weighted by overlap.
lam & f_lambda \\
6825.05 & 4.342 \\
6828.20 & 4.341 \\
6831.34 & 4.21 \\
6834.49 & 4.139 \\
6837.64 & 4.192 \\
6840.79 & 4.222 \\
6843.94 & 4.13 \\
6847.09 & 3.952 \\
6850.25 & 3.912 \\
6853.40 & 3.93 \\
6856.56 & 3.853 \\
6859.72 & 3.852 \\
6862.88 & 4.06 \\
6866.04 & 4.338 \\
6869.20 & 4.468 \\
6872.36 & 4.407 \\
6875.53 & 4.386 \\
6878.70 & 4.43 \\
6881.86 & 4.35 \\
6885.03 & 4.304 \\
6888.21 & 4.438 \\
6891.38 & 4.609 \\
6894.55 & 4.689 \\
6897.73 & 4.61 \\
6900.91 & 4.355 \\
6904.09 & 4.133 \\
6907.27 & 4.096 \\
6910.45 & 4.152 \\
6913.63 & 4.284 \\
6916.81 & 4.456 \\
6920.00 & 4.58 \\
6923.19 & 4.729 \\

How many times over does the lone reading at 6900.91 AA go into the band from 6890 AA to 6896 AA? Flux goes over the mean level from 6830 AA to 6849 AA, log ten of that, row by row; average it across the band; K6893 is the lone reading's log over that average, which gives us 0.4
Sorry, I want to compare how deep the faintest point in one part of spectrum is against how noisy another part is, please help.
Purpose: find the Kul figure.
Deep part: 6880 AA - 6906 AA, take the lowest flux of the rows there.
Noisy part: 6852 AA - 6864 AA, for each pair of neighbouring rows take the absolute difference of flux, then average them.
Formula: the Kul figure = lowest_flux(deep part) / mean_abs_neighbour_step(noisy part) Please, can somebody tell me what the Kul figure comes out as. 43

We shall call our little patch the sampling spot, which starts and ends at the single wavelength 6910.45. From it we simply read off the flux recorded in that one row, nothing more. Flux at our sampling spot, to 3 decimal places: 4.152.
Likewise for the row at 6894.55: 4.689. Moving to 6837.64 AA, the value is 4.192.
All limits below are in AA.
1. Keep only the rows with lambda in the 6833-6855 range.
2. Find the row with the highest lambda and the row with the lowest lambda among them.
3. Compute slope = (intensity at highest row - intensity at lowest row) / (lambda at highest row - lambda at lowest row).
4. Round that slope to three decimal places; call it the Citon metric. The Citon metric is -0.011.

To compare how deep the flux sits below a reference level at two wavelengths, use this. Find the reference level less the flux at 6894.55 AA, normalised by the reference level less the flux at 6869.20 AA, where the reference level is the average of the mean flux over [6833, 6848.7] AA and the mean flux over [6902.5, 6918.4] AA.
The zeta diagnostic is 1.8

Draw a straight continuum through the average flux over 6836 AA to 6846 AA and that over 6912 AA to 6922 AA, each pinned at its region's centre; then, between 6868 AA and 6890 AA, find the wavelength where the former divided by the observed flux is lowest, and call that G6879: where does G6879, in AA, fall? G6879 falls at 6869.20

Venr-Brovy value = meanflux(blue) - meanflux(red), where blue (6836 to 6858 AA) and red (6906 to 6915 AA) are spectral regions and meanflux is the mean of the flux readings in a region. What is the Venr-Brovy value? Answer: -0.15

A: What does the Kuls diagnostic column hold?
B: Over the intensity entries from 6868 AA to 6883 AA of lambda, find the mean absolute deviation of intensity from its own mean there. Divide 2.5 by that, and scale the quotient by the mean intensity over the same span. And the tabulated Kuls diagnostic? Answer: 338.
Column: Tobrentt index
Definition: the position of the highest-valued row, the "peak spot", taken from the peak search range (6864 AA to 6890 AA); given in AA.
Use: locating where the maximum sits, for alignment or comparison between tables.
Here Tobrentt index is 6869.20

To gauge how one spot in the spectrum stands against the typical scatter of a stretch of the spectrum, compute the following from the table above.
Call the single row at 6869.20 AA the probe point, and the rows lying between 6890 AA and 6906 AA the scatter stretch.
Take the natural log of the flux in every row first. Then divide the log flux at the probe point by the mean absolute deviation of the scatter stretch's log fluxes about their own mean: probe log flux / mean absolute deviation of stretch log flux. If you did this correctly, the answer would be 35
